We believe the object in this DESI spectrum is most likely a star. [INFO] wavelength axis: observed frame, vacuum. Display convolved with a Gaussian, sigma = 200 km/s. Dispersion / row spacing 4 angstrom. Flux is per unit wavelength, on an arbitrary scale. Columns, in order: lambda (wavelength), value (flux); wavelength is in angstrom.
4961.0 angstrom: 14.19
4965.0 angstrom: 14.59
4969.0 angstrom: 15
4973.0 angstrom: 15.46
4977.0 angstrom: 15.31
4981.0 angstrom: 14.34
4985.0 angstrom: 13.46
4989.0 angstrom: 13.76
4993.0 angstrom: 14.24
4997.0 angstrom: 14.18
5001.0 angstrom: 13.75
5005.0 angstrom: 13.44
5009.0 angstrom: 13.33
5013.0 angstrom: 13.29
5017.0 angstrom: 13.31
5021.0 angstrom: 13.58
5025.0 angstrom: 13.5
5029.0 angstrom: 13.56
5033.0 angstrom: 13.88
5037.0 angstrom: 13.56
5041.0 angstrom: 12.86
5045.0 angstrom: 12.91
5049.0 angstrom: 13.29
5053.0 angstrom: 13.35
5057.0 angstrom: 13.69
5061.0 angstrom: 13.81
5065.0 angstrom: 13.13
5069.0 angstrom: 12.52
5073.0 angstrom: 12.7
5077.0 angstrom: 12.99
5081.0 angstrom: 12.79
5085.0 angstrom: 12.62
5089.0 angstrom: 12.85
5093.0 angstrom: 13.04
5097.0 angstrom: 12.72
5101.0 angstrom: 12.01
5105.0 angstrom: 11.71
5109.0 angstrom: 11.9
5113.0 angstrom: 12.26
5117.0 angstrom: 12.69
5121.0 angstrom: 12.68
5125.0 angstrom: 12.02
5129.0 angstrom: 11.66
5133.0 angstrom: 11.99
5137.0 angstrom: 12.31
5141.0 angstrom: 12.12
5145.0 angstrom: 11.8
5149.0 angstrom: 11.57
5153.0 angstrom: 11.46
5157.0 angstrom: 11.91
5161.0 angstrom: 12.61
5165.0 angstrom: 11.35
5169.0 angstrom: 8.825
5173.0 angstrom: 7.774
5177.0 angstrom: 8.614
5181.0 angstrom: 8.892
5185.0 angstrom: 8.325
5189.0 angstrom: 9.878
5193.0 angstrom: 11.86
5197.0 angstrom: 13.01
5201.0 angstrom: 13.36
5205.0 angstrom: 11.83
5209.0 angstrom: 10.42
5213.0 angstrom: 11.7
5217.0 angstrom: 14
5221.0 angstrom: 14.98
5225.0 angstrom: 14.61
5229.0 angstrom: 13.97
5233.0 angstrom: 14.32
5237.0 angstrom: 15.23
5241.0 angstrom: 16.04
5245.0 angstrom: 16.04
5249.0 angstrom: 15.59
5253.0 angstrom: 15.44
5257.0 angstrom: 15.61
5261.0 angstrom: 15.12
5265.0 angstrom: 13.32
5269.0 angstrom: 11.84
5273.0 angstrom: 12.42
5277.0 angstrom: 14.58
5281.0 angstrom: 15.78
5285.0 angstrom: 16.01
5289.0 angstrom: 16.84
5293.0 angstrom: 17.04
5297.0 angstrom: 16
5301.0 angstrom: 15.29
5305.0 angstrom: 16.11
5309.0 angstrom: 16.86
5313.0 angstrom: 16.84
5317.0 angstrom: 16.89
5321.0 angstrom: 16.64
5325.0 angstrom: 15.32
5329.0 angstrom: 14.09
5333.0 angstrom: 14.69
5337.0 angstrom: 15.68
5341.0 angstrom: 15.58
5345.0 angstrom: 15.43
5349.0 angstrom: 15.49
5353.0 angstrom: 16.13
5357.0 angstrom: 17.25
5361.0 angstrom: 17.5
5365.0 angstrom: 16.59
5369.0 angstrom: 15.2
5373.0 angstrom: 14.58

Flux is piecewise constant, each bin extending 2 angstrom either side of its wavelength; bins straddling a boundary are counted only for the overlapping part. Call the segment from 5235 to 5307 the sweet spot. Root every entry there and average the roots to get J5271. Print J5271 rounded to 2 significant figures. 3.9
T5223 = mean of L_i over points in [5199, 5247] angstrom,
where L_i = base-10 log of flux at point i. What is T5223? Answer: 1.139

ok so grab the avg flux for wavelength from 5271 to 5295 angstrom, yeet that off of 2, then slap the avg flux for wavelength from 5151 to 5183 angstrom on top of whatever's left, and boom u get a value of -3.3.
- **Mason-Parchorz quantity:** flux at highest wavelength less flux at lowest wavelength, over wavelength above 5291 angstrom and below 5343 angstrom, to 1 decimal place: -1.5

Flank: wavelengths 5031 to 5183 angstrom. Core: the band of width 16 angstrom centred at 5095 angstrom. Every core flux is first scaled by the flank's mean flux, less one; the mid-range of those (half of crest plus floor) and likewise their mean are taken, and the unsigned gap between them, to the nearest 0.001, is 0.011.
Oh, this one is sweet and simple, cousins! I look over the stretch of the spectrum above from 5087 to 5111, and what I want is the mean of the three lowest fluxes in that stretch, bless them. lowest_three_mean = 12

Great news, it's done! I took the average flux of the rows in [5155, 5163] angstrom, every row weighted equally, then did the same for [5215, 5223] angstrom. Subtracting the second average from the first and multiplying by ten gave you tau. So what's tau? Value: -22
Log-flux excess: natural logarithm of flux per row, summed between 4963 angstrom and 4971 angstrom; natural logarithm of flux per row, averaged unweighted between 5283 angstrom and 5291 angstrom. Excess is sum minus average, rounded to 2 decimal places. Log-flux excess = 2.59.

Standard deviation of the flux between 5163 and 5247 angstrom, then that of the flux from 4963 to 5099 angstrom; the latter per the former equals 0.28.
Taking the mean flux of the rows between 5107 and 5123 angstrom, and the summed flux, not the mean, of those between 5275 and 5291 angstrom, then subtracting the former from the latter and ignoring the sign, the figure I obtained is 51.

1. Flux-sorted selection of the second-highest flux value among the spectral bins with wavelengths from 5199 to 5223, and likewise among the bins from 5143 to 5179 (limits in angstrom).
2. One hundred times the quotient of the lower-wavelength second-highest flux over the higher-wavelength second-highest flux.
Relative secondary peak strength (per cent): 85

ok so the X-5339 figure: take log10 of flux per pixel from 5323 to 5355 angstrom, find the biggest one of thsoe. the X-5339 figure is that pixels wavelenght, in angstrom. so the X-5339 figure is 5353.0 angstrom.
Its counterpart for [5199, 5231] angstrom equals 5221.0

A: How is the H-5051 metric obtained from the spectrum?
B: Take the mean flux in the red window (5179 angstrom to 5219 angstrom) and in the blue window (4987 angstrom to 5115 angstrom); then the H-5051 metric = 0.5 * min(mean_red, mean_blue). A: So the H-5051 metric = 5.7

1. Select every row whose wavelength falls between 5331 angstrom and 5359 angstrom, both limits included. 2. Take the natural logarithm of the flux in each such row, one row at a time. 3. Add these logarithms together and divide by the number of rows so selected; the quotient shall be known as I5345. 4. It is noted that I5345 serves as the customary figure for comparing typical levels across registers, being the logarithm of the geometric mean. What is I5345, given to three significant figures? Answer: 2.76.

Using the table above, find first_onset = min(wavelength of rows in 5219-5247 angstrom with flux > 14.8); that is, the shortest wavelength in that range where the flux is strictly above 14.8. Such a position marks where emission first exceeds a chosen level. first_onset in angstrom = 5221.0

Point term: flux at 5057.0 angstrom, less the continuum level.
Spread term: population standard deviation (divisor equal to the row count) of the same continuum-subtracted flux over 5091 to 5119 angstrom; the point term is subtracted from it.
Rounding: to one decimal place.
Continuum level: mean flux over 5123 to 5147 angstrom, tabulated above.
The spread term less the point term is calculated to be -1.2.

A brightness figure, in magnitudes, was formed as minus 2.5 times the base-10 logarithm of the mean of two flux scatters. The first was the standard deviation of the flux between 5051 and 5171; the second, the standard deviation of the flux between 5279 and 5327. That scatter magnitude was 0.3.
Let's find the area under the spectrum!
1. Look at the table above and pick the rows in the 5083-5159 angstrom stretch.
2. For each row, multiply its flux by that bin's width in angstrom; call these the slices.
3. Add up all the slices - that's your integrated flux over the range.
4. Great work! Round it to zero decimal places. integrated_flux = 925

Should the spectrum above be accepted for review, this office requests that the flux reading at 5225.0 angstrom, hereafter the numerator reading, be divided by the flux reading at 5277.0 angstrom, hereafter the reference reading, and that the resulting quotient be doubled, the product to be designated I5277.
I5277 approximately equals 2.00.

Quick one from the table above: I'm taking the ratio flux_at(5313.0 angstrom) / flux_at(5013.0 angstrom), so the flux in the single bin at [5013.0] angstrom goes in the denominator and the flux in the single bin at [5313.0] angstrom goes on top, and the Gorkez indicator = 1.27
